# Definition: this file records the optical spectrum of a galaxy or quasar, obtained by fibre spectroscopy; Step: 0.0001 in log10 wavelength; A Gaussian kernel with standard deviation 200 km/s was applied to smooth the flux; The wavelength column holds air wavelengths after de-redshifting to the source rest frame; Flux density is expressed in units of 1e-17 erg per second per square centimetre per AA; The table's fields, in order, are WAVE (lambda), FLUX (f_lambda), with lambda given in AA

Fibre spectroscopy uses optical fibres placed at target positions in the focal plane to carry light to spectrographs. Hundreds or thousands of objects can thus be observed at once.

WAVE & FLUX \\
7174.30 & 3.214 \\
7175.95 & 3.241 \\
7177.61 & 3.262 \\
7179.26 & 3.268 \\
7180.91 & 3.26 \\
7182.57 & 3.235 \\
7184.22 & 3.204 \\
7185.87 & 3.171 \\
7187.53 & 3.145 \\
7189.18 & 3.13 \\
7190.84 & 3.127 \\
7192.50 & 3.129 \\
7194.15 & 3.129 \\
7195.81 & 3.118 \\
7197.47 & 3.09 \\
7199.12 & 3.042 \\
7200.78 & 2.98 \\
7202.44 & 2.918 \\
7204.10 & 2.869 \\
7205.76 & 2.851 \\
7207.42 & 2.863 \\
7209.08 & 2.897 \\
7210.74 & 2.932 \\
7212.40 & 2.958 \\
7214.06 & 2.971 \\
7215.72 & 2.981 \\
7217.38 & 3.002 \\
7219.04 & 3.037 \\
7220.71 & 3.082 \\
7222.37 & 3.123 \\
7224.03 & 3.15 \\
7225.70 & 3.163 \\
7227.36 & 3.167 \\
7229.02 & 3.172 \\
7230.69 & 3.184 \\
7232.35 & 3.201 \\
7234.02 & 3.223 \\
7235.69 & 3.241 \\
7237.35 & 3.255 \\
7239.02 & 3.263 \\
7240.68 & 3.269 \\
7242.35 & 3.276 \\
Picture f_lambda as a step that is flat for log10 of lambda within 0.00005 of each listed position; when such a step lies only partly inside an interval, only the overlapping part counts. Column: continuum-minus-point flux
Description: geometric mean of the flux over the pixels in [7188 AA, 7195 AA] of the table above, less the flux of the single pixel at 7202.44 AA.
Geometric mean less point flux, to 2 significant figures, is 0.21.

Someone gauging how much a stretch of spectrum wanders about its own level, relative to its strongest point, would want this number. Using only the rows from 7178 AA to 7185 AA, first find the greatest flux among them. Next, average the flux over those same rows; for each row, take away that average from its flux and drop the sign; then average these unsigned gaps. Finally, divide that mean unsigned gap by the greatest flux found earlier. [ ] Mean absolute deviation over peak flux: 0.0068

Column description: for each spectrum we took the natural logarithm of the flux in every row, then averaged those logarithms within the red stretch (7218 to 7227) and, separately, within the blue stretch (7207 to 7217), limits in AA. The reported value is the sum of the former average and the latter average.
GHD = 2.21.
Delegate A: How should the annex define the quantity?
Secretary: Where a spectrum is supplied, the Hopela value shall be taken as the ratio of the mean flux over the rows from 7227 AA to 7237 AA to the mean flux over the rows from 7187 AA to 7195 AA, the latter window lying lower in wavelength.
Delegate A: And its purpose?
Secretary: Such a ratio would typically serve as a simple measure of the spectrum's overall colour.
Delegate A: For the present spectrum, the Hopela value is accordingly 1.02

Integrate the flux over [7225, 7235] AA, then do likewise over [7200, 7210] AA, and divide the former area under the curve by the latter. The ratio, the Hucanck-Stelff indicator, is 1.10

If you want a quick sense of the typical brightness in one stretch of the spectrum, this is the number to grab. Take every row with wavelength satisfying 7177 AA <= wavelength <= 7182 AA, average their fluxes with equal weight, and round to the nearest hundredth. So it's 3.26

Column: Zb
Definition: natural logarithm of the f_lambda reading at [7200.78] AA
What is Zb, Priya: 1.092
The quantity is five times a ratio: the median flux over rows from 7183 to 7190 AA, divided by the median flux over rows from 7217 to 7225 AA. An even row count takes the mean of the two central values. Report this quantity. 5.1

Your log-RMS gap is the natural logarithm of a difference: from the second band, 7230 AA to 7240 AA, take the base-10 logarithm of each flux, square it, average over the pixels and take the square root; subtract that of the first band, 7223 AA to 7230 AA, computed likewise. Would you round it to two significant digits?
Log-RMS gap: -4.7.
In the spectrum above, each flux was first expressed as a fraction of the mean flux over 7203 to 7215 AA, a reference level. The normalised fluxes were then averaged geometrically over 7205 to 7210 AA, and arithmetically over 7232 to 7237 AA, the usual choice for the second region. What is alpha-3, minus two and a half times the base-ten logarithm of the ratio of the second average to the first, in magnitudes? -0.13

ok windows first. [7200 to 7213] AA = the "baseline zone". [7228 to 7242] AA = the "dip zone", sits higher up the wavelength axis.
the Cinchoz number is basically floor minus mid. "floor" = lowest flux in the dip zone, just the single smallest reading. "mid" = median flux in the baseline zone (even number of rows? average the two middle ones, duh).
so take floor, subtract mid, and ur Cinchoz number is 0.26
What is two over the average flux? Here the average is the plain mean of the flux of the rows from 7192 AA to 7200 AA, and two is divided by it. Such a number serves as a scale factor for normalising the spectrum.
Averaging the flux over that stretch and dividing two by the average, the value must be 0.645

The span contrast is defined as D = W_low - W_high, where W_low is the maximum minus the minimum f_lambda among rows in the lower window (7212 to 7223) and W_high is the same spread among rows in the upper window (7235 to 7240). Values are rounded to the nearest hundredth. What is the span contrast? 0.14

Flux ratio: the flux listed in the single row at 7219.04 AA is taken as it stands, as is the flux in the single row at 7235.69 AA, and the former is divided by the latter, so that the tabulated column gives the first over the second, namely 0.94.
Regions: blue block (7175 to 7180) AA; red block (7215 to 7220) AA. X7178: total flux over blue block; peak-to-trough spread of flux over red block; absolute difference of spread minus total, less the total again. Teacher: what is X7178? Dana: -0.056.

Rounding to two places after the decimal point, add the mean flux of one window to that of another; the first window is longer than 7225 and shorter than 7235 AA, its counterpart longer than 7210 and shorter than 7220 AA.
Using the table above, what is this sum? 6.17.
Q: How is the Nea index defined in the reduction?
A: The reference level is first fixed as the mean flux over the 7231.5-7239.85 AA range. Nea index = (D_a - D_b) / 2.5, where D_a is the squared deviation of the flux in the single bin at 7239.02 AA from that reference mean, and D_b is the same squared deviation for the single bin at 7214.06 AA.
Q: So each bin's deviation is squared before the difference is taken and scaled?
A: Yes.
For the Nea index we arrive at -0.028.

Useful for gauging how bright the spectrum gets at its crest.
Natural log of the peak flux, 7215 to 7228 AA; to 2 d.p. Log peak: 1.15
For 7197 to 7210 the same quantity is 1.13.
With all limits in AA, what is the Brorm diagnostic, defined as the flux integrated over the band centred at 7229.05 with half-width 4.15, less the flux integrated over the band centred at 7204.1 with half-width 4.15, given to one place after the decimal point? 2.4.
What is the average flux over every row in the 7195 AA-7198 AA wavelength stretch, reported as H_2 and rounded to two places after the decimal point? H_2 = 3.10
